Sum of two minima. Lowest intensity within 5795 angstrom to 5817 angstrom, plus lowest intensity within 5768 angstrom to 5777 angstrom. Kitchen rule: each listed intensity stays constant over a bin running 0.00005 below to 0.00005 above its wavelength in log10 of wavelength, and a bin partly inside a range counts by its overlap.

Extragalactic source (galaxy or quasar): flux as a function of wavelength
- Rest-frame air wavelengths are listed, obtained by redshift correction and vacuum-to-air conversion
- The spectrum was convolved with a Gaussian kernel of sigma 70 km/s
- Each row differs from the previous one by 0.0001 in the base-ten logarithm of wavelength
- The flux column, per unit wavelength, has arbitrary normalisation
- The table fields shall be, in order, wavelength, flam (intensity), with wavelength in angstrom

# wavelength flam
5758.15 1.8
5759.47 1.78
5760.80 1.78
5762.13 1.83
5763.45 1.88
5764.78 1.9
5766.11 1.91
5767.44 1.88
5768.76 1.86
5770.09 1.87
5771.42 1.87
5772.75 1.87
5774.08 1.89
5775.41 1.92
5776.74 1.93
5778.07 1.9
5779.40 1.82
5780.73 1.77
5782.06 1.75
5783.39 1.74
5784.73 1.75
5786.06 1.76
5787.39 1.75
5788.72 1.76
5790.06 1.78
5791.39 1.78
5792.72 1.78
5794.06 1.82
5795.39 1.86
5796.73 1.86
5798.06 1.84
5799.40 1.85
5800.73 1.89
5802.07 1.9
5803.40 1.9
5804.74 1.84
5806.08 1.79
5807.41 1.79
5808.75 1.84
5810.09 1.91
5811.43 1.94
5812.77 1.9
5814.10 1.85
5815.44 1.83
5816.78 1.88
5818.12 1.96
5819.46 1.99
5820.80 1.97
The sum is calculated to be 3.65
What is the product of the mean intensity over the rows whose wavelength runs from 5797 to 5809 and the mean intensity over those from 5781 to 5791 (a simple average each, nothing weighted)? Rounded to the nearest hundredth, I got 3.25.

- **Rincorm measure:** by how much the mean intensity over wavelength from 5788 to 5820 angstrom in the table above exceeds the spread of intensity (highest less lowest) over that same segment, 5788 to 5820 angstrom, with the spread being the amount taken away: 1.63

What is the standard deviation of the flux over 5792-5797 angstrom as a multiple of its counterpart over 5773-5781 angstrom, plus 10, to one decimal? 10.6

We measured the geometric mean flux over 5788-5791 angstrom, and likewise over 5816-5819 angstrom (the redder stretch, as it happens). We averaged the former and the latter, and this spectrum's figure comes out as 1.845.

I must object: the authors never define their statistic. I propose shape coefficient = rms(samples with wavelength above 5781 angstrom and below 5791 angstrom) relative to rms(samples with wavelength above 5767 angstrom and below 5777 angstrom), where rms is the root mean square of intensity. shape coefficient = 0.93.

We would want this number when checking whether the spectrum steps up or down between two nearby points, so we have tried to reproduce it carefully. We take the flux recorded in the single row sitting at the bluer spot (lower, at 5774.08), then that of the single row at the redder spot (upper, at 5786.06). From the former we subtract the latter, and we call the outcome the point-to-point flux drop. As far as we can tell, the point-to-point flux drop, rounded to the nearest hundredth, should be 0.13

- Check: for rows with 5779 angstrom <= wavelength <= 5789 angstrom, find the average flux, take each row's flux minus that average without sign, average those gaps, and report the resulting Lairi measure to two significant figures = 0.016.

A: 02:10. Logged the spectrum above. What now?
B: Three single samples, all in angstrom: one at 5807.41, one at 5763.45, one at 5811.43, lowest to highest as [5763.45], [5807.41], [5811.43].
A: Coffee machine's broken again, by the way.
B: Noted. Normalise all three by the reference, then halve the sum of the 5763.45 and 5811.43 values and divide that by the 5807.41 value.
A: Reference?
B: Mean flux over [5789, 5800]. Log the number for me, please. 1.07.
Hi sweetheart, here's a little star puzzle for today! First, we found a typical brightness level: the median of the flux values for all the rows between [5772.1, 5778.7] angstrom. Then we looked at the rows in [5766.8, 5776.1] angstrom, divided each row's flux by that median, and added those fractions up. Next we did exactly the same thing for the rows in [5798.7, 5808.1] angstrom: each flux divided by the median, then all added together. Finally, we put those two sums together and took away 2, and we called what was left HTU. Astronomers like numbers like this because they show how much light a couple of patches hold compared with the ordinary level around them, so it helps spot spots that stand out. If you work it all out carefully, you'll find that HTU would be 11.7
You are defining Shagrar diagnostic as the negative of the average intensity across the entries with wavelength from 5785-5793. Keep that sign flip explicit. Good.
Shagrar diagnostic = -1.77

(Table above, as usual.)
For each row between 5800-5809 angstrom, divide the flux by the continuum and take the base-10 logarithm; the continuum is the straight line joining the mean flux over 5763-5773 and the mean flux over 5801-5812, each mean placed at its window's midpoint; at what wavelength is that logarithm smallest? 5806.08 angstrom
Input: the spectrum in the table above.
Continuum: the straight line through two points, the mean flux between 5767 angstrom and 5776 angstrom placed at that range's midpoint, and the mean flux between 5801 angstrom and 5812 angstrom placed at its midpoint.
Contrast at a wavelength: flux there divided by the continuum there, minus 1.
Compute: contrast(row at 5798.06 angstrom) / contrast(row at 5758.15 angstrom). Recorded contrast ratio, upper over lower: 0.3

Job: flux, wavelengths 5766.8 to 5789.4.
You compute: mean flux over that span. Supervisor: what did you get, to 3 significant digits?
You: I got 1.83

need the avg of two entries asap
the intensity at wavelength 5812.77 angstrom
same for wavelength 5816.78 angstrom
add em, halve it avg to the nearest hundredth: 1.89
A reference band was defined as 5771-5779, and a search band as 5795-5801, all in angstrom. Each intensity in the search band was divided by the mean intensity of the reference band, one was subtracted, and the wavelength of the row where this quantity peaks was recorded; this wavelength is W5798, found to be 5800.73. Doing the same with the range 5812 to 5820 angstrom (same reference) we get 5819.46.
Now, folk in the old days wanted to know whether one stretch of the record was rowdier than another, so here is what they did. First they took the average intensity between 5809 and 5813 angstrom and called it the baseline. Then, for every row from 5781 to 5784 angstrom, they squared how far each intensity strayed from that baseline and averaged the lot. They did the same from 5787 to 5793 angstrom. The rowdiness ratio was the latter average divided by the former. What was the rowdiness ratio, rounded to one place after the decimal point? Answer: 0.7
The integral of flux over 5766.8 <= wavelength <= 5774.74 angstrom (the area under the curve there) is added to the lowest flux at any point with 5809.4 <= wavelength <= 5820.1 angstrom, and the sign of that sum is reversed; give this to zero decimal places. -17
